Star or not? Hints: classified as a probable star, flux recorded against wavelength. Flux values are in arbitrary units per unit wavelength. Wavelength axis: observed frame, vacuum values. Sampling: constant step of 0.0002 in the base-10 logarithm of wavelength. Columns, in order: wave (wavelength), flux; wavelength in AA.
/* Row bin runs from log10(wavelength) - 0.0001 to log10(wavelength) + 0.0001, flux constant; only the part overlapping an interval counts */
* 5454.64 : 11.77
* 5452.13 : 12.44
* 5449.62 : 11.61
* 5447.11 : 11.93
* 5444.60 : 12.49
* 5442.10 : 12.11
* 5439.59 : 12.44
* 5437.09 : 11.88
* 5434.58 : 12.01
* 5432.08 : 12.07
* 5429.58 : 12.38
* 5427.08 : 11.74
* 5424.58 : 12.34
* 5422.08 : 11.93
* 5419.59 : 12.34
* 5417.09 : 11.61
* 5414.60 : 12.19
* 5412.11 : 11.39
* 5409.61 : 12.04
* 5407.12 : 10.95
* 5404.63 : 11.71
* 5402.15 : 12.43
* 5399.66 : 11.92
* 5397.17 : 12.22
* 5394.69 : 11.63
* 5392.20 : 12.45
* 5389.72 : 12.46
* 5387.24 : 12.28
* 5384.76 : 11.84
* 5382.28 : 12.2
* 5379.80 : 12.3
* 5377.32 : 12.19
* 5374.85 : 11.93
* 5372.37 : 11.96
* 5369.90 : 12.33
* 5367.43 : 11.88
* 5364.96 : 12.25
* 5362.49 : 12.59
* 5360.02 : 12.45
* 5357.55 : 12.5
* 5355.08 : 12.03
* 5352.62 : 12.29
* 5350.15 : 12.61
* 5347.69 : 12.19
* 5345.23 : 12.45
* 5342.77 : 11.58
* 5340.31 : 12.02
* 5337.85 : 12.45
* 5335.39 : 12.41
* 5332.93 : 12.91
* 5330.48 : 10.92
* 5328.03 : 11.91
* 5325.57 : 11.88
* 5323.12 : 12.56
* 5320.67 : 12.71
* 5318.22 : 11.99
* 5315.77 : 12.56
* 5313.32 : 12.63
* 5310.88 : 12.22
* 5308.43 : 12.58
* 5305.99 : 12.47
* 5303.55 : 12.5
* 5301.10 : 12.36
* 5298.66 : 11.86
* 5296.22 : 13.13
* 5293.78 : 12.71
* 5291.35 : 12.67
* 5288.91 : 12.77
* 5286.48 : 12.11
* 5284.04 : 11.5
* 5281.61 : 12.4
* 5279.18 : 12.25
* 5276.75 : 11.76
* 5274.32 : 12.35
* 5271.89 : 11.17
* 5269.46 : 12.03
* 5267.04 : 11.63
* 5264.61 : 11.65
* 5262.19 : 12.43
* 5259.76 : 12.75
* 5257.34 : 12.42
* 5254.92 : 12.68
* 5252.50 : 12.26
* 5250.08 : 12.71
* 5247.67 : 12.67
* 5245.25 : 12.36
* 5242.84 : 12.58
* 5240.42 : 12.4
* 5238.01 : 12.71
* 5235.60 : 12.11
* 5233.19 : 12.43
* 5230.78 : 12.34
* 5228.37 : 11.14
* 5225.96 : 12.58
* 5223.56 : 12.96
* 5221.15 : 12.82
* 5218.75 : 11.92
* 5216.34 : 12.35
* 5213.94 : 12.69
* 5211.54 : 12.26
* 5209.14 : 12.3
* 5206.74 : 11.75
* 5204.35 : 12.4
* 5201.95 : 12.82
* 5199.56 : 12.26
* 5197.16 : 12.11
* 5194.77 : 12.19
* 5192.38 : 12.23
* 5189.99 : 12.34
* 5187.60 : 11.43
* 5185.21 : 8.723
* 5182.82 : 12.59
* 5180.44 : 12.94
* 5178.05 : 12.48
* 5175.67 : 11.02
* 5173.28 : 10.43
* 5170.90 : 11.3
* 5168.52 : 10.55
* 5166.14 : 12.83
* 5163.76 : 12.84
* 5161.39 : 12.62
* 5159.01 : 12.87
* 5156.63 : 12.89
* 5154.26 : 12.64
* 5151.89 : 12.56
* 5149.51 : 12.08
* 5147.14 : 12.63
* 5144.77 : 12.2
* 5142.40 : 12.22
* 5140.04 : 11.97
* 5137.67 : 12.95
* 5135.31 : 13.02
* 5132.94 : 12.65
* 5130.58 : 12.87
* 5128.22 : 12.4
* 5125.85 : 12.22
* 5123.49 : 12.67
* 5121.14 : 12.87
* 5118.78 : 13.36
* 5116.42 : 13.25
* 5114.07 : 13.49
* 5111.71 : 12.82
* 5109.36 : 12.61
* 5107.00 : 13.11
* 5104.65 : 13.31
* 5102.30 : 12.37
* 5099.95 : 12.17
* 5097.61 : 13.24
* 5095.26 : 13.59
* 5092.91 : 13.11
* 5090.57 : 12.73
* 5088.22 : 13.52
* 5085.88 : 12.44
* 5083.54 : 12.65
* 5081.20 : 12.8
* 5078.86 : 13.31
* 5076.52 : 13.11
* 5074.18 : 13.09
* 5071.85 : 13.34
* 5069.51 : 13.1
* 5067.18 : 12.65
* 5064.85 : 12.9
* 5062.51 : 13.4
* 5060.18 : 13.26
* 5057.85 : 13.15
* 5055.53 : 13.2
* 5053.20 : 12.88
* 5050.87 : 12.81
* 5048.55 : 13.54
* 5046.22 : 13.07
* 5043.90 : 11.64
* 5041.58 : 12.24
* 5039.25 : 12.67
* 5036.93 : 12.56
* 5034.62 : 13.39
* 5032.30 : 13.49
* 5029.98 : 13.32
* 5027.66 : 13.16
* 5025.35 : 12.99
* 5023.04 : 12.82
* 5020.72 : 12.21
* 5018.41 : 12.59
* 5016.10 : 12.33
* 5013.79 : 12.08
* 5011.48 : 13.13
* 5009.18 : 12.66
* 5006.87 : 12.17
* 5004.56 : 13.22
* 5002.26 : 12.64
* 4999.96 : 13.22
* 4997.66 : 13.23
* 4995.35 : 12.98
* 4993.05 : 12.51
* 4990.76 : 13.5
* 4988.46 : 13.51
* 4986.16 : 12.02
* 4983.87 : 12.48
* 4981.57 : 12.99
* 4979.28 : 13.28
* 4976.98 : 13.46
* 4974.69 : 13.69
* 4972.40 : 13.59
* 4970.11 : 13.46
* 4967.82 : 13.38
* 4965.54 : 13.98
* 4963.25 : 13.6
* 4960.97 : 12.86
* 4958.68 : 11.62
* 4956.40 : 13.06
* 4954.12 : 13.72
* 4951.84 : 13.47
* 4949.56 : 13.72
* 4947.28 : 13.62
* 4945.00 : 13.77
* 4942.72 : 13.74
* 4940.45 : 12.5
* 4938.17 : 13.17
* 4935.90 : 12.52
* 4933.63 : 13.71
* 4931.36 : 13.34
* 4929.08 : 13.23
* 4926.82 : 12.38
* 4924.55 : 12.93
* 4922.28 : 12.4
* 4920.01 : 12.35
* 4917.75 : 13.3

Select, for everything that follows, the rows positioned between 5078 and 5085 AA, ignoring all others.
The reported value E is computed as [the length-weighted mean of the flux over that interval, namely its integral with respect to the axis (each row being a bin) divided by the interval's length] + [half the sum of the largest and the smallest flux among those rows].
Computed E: 25.9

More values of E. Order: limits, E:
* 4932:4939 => 26.3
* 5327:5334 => 23.8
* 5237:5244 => 25.1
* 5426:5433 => 24.1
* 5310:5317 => 24.9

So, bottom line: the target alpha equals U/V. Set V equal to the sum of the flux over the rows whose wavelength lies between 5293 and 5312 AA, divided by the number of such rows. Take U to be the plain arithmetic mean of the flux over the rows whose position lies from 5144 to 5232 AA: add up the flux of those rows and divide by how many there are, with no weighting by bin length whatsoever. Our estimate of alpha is 0.97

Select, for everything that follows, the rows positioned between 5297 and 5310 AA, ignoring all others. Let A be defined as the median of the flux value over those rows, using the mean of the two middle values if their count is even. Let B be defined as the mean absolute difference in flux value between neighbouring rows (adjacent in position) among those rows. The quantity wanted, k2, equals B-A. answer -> -12.3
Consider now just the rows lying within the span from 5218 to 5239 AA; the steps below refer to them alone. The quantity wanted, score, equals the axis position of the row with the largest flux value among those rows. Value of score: 5223.56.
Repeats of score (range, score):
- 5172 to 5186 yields 5180.44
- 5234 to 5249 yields 5238.01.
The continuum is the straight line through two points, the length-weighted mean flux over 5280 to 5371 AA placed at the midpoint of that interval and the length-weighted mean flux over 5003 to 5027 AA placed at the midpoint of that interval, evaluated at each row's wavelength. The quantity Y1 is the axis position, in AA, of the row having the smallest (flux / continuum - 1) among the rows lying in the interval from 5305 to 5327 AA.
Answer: 5325.57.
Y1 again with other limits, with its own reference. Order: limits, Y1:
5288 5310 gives 5298.66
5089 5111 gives 5099.95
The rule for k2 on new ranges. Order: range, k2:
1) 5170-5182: -10.5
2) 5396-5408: -11.3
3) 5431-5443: -11.8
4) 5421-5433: -11.6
